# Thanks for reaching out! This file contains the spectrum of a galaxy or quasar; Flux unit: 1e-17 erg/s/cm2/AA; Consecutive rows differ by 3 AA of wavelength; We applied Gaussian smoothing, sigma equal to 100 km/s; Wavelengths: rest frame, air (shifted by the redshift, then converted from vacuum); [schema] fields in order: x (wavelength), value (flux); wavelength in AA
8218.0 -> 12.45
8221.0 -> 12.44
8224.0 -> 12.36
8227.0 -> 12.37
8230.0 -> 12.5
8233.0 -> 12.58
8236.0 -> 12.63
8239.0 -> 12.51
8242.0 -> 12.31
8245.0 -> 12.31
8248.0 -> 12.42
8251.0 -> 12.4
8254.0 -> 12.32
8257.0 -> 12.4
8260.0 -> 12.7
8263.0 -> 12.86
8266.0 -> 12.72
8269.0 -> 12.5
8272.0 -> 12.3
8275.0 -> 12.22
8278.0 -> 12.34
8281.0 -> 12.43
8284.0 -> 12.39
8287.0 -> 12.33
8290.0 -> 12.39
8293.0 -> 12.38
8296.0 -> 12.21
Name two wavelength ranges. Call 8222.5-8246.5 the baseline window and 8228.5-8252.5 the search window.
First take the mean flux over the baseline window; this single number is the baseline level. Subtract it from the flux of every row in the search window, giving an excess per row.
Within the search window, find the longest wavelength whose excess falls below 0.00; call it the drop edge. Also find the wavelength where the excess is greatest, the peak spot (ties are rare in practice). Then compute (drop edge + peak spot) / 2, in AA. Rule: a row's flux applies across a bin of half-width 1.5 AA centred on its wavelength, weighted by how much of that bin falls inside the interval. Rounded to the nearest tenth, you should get 8243.5 AA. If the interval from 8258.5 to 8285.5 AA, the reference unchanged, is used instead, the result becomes 8273.5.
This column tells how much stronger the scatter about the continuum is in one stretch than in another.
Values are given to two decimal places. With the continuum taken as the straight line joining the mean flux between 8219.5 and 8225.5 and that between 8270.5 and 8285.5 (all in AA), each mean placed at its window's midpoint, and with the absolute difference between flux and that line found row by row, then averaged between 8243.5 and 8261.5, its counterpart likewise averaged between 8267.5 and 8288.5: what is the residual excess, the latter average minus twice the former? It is -0.12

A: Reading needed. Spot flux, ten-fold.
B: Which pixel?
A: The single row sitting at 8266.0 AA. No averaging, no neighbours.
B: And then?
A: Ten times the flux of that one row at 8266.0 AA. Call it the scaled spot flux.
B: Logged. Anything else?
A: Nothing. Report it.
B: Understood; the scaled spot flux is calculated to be 127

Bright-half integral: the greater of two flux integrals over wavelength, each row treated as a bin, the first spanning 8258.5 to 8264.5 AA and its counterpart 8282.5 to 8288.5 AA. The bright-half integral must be 76.7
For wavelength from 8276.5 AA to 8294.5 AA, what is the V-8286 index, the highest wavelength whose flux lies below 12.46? 8293.0 AA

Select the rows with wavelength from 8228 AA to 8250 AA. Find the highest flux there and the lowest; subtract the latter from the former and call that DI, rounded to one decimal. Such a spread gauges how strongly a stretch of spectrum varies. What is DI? 0.3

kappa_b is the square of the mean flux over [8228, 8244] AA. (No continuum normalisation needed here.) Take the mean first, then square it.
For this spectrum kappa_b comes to 156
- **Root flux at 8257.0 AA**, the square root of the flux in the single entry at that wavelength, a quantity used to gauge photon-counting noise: 3.52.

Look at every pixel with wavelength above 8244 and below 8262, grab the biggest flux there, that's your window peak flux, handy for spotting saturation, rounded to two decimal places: 12.70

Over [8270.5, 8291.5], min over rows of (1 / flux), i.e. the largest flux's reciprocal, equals 0.0805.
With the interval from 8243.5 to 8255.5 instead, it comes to 0.0805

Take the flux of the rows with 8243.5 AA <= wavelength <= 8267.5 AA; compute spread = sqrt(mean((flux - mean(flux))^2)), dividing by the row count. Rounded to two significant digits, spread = 0.20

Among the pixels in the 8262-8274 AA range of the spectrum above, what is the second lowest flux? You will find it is 12.5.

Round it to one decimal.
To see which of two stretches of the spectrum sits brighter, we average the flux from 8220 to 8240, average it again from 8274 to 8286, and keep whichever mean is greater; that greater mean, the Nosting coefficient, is 12.5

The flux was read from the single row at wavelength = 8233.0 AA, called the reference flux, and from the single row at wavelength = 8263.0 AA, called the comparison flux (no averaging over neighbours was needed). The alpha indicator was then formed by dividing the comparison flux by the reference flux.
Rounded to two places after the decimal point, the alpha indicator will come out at 1.02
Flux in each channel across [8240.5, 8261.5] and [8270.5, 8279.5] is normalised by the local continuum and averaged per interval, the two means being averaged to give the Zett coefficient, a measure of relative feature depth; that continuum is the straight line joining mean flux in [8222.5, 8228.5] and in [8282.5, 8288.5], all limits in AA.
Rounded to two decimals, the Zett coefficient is 1.00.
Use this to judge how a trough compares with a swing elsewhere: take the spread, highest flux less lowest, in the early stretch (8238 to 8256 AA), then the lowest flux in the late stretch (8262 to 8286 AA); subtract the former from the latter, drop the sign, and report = 12.02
